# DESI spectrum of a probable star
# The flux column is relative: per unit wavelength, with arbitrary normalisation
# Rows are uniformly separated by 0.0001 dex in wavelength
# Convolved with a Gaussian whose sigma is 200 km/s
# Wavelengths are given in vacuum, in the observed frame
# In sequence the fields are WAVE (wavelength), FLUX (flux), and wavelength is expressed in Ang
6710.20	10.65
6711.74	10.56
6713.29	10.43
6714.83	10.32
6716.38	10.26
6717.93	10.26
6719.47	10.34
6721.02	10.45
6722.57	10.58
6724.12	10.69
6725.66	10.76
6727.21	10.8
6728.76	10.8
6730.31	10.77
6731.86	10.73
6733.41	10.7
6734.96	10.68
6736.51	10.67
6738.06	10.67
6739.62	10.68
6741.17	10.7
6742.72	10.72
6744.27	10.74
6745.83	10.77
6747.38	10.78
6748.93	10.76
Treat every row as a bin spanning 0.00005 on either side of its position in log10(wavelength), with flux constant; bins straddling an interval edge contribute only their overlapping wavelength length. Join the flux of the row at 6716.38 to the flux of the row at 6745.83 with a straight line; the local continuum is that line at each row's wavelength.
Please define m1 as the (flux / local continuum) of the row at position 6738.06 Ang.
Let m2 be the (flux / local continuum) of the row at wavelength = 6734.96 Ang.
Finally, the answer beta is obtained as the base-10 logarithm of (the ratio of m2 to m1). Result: 0.0026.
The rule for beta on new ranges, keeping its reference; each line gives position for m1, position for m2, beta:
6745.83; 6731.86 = 0.0083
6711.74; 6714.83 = -0.0123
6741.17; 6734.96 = 0.0036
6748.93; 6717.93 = 0.0014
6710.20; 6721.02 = -0.0162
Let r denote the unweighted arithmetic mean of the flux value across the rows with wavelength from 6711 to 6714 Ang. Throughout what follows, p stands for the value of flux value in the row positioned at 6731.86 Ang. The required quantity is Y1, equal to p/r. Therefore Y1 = 1.022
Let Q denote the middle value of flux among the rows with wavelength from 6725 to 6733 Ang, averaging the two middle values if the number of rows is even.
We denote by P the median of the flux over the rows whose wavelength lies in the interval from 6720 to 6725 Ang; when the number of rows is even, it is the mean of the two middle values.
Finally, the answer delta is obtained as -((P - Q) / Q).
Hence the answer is 0.02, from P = 10.6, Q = 10.8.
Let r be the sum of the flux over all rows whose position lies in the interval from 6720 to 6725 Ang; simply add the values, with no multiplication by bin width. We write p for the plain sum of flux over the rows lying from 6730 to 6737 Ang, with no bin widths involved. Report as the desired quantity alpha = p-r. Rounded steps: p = 54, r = 32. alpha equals 22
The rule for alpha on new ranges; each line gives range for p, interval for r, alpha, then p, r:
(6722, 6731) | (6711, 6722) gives -8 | 64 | 73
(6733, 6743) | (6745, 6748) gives 53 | 75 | 22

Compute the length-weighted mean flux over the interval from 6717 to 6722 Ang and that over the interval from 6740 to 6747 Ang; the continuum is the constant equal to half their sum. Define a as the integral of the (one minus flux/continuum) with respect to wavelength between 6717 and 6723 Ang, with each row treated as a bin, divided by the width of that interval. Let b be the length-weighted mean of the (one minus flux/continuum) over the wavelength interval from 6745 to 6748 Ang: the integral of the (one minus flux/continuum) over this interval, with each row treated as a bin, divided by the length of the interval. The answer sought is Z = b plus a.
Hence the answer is -0.007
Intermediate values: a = 0.014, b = -0.022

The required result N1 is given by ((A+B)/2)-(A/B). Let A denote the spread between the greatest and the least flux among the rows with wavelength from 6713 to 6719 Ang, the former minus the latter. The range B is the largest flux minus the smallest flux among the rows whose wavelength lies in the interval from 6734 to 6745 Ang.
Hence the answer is -2.3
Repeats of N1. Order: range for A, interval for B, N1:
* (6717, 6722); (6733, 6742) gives -6.2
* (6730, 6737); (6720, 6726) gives -0.1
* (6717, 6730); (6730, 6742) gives -5.1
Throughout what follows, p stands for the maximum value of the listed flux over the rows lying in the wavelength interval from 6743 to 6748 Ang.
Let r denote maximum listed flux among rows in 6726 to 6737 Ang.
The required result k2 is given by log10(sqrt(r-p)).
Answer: -0.85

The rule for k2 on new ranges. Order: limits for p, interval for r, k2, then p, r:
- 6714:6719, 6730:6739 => -0.17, 10.32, 10.77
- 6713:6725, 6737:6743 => -0.76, 10.69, 10.72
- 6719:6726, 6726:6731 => -0.70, 10.76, 10.8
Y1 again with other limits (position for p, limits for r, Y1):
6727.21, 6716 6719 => 1.053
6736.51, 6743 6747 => 0.992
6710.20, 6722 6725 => 1.001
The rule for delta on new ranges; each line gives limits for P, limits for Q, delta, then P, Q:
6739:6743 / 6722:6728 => 0.00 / 10.7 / 10.7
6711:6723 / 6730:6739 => 0.03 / 10.4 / 10.7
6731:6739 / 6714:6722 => -0.03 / 10.7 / 10.3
